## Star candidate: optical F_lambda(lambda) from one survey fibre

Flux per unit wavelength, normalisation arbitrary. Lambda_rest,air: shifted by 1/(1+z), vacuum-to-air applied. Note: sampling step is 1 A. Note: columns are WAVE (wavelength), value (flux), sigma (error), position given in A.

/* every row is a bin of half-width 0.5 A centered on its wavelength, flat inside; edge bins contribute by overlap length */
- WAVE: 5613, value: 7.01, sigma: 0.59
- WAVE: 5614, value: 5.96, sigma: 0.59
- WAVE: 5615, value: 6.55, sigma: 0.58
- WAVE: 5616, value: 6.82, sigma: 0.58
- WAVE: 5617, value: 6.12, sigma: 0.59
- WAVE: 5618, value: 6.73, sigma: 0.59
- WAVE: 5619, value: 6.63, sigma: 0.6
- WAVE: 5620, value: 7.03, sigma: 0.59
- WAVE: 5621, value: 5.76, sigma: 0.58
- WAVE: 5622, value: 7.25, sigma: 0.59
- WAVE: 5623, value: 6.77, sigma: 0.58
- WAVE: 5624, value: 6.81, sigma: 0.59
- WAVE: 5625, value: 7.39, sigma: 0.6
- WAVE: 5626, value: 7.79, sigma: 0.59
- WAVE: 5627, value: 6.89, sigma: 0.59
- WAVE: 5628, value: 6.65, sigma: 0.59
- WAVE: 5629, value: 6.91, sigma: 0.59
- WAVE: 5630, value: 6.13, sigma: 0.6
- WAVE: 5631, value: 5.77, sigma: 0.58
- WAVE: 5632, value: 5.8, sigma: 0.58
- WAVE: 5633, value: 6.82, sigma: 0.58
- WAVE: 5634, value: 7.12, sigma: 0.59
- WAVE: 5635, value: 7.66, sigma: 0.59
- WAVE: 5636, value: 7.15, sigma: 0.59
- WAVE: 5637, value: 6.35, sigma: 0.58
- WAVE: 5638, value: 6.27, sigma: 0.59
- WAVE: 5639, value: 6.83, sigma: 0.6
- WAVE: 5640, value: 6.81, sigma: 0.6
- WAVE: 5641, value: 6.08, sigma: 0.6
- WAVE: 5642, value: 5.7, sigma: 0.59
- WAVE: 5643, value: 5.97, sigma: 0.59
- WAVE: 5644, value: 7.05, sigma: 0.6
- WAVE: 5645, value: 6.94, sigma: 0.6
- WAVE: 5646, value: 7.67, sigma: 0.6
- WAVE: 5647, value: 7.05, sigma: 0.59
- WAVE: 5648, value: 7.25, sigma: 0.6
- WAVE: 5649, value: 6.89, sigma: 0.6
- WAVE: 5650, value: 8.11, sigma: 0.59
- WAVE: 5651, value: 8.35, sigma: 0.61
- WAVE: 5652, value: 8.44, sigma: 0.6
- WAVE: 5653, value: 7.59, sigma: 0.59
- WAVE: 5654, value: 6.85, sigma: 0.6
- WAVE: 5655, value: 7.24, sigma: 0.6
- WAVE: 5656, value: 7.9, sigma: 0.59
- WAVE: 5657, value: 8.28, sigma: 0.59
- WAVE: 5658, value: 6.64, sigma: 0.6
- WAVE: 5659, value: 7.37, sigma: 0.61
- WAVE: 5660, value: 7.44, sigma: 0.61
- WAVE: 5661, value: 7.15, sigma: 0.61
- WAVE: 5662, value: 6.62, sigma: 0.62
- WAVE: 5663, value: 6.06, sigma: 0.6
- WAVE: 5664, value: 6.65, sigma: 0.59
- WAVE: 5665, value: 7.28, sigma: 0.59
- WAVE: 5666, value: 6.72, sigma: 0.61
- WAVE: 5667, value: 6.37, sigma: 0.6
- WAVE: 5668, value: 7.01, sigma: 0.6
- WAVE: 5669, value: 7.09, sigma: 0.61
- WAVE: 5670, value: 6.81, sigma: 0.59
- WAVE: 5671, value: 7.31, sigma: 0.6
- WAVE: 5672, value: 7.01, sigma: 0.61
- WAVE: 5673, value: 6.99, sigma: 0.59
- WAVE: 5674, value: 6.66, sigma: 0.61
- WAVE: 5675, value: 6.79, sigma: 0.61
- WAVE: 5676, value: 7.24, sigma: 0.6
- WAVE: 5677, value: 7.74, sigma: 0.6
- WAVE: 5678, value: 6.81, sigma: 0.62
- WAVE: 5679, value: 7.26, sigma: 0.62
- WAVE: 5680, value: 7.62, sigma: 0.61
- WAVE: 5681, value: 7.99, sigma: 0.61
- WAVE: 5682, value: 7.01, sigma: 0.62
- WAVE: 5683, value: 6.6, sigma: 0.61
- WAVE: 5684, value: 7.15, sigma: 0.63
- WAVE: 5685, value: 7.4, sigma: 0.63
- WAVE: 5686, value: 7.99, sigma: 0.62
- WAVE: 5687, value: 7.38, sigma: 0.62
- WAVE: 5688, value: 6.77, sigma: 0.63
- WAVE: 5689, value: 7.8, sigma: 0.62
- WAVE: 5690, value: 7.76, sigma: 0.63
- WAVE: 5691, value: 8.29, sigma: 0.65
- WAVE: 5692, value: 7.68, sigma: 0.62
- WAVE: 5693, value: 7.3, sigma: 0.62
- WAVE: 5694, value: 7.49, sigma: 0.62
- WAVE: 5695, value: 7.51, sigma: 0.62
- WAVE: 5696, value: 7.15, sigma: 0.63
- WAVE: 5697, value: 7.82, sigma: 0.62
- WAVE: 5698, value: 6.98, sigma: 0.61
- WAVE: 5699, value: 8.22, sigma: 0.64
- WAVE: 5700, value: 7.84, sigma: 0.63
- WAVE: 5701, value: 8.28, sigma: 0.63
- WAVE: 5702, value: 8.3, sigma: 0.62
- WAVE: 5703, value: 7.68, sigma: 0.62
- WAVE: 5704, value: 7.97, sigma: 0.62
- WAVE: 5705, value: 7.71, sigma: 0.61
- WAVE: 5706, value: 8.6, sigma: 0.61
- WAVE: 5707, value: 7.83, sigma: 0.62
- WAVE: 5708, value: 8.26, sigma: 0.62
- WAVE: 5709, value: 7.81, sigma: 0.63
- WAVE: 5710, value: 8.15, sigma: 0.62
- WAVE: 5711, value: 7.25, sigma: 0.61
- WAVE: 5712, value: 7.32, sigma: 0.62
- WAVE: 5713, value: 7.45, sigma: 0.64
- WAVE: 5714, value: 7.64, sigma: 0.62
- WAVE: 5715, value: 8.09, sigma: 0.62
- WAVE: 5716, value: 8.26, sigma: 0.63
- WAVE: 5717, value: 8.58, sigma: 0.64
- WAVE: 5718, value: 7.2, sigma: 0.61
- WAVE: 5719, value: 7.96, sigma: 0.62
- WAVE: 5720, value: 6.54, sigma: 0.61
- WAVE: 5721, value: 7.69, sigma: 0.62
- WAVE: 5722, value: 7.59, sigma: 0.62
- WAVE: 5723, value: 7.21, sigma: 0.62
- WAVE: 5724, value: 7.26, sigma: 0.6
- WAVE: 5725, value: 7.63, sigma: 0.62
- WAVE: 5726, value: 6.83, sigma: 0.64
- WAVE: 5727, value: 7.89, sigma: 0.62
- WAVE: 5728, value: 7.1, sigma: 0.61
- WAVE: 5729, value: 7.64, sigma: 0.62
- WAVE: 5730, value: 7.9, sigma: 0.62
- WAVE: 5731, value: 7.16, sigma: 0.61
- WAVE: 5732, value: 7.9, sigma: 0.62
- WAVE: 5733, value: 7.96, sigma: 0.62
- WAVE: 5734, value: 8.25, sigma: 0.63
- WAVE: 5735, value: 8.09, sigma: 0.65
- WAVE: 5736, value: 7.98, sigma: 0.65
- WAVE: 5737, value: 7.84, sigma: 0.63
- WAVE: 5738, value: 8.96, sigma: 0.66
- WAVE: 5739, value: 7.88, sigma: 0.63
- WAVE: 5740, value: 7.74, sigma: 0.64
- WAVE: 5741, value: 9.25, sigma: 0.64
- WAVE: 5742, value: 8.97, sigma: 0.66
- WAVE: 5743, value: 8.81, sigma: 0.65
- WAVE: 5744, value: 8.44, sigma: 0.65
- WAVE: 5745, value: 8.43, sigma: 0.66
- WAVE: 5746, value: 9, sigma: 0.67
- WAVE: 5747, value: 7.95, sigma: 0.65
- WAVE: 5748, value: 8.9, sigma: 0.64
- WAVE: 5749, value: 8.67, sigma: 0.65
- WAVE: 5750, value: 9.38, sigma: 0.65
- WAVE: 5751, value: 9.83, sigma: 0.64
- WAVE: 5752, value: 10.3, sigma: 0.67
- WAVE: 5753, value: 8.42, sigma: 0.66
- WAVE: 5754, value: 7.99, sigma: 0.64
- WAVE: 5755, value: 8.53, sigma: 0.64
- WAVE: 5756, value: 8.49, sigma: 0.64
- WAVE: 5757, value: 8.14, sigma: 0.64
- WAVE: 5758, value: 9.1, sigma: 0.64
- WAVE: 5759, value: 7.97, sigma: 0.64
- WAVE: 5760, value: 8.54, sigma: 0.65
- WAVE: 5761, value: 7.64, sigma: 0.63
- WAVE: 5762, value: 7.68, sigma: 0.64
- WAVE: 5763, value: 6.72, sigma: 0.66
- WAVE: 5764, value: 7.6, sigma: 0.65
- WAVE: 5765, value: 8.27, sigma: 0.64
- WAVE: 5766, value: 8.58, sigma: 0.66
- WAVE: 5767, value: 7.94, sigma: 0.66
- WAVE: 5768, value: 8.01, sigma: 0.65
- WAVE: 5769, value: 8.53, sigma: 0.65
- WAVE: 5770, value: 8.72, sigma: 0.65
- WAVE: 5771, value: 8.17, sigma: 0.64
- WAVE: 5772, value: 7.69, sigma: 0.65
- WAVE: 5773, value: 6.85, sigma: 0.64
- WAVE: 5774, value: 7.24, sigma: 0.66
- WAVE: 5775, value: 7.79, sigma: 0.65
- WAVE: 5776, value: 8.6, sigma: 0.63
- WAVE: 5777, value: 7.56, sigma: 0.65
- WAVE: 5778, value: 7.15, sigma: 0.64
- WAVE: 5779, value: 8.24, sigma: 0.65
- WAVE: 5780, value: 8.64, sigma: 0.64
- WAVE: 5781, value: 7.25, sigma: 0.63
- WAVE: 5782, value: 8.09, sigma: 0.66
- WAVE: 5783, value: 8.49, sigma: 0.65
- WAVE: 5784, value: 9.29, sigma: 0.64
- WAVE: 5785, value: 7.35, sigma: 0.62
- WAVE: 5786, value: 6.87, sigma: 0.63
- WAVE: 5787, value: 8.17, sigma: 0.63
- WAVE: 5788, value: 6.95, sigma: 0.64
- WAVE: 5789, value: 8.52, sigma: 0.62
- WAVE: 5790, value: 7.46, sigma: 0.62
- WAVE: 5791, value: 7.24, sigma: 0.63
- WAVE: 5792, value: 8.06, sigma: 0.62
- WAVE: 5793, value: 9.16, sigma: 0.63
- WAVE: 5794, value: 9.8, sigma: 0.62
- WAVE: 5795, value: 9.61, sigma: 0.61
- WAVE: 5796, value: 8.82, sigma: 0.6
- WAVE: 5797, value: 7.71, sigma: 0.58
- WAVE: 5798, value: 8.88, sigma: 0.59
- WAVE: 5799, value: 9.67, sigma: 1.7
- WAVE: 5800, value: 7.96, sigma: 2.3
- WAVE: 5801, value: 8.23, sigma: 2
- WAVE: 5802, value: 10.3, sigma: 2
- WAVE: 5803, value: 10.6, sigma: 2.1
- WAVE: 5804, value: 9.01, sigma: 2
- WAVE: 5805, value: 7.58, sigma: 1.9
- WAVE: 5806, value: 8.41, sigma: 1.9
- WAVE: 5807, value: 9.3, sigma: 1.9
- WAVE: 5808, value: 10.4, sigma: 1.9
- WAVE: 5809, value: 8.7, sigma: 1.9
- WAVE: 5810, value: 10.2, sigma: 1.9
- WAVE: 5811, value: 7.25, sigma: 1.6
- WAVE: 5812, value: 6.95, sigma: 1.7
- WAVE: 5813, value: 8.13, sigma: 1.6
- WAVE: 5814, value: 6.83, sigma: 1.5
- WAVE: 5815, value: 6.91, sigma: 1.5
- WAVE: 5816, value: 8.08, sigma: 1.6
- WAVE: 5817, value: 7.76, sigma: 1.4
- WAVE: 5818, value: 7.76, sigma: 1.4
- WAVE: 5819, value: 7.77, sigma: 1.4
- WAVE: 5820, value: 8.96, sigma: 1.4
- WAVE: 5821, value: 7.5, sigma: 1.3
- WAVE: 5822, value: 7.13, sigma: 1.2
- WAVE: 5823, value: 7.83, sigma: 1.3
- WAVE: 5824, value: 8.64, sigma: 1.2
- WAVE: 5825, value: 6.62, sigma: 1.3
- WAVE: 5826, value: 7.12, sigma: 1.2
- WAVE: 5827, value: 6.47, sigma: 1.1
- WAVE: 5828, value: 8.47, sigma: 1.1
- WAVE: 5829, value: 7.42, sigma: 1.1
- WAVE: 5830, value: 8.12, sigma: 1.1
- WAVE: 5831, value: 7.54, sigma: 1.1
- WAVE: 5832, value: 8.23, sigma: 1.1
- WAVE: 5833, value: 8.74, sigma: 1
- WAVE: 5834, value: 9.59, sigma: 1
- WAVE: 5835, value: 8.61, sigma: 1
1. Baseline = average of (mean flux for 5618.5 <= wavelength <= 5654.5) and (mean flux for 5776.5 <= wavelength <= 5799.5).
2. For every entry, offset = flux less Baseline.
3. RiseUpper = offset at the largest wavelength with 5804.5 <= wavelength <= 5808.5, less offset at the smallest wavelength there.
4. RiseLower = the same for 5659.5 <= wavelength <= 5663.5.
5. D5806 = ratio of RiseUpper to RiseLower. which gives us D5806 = -2.0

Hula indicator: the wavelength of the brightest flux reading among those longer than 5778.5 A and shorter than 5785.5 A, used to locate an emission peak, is 5784 A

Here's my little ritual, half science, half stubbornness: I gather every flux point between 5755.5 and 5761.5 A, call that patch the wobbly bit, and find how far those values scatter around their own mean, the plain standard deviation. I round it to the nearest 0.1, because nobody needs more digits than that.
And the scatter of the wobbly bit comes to 0.5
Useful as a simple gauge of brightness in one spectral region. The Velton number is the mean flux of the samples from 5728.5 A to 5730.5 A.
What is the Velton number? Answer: 7.77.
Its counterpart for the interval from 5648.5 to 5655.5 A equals 7.64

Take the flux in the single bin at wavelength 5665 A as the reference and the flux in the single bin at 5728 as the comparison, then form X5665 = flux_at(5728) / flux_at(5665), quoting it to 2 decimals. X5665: 0.98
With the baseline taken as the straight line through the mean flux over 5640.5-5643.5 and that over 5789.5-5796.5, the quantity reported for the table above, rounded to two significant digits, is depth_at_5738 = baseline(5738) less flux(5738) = -1.3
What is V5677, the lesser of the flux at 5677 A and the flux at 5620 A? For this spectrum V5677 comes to 7.0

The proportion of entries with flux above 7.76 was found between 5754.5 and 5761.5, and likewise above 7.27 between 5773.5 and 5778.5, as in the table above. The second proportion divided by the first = 0.70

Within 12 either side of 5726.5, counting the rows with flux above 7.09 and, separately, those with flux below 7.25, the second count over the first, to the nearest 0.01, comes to 0.27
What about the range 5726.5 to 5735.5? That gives 0.22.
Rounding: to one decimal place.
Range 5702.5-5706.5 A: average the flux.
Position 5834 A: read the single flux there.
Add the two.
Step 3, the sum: 17.6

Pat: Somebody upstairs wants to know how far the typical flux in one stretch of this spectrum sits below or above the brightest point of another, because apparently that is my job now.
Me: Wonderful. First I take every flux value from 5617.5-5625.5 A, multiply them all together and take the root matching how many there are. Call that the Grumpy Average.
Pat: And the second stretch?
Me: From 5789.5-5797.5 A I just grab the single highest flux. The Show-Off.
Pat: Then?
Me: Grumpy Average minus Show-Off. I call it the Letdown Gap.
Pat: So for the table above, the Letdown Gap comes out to -3.02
